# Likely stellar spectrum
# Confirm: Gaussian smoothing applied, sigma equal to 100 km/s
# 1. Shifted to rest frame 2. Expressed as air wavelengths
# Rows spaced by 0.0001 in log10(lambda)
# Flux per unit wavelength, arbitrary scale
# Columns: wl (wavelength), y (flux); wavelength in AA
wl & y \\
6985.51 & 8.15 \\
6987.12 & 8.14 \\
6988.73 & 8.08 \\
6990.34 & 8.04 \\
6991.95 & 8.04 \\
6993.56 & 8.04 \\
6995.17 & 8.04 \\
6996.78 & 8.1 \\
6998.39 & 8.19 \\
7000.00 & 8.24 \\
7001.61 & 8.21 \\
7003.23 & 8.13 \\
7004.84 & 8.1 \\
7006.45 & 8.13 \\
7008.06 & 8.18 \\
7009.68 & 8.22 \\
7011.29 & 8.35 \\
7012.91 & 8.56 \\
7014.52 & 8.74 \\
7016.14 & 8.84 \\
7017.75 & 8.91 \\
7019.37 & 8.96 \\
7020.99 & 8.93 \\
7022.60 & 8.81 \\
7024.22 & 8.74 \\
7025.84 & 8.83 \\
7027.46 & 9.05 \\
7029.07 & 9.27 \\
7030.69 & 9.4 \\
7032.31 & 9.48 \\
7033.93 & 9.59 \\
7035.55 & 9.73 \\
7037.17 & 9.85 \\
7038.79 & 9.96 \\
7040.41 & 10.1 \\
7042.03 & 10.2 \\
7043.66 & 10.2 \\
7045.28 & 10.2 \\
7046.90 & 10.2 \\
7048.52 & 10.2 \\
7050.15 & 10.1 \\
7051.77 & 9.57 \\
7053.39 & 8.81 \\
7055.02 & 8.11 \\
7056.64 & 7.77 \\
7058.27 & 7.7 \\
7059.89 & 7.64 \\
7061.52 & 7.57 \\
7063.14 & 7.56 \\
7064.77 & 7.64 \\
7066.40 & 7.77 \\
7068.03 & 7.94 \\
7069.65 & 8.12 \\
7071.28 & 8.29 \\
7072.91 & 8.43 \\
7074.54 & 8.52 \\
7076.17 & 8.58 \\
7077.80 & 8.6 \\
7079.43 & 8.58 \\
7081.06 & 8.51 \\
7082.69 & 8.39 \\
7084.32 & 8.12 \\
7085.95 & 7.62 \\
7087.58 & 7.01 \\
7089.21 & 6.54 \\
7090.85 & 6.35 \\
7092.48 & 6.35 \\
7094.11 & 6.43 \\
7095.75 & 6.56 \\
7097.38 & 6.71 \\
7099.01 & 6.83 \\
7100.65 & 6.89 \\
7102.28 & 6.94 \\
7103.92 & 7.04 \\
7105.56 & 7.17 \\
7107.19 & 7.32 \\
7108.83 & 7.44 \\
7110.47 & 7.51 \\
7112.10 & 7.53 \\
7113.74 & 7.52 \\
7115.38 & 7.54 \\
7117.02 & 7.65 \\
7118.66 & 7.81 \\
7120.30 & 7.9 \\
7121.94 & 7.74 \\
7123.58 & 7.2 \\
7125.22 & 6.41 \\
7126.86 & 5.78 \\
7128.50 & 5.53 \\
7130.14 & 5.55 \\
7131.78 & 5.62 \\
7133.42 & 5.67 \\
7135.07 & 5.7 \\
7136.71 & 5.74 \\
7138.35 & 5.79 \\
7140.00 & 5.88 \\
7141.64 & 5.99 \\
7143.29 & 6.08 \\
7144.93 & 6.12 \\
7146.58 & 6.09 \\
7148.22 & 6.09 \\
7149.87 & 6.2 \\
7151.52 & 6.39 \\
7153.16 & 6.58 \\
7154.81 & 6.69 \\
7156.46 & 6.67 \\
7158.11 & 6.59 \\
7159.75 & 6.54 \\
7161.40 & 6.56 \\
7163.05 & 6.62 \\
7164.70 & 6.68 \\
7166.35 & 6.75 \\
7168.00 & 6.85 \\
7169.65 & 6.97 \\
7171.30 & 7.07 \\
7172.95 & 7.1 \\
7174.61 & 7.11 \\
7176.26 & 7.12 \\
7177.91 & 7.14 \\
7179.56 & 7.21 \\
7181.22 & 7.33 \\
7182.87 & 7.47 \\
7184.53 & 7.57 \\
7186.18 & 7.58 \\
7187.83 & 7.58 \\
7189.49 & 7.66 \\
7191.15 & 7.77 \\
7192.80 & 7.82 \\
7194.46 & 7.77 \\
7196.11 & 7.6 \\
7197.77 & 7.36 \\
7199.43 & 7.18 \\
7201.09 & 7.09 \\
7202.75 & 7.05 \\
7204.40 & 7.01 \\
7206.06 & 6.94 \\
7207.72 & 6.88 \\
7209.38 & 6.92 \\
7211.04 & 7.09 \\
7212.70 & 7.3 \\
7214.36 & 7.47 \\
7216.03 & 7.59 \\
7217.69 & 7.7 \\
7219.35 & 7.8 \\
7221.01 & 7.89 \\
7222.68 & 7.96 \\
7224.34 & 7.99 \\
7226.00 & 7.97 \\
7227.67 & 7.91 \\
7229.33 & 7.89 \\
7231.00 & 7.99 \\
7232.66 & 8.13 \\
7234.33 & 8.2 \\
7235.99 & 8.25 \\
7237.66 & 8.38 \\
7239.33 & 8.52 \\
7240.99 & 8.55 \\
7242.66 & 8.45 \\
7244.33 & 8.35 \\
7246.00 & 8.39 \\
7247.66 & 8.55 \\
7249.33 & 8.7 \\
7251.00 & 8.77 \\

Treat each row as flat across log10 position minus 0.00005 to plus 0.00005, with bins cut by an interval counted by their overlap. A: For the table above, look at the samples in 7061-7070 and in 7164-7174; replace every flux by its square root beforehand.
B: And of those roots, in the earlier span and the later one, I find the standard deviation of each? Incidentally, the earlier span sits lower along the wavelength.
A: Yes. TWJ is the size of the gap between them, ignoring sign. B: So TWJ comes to 0.007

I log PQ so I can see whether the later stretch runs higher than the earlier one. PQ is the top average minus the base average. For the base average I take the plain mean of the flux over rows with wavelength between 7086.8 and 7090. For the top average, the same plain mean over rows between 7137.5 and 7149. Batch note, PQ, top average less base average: -0.77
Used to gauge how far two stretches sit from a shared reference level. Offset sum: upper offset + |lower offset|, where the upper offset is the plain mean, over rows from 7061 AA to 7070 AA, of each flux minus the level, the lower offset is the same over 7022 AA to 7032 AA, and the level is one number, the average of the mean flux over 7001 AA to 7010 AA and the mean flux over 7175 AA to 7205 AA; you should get 1.2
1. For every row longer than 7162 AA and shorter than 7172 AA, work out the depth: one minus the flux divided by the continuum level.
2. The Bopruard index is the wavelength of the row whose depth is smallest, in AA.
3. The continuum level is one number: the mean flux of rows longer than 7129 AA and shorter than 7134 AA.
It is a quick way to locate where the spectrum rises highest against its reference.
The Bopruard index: 7171.30 AA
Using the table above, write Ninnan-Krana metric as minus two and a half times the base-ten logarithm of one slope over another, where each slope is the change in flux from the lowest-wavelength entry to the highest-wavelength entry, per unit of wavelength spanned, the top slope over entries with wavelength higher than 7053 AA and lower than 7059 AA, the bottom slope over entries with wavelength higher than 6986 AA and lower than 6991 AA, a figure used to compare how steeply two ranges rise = -2.2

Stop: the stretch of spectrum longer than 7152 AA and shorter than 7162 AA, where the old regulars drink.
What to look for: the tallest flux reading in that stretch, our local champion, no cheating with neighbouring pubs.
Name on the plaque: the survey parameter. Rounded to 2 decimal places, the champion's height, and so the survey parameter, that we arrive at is 6.69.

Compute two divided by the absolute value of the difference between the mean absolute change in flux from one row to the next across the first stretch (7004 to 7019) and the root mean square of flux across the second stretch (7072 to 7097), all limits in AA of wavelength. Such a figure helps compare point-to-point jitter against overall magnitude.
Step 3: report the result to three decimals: 0.263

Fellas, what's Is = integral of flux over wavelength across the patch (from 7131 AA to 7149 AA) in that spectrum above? 106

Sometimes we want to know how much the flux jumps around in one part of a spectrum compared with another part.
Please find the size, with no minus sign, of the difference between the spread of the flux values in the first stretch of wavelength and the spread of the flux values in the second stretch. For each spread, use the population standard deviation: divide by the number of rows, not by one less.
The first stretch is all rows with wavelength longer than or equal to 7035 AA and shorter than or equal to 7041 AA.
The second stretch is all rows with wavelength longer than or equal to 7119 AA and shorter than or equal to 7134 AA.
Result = 0.8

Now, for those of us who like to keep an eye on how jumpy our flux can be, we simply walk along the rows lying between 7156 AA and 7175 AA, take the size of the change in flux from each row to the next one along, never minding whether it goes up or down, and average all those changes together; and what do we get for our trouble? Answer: 0.064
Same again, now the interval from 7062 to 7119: 0.140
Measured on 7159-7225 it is 0.085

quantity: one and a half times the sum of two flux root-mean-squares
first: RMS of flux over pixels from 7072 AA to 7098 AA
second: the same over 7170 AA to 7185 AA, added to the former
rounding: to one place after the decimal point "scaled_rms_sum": 22.3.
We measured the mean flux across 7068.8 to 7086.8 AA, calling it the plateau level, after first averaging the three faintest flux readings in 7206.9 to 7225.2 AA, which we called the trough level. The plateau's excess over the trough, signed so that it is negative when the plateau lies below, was 1.4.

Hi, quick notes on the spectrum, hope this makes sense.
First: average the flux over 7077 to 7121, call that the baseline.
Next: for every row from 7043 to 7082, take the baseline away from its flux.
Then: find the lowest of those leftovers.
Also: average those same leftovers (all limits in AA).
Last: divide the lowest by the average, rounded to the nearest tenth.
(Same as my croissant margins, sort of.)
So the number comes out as 0.2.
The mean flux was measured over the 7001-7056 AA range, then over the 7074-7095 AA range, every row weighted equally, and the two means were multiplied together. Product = 70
